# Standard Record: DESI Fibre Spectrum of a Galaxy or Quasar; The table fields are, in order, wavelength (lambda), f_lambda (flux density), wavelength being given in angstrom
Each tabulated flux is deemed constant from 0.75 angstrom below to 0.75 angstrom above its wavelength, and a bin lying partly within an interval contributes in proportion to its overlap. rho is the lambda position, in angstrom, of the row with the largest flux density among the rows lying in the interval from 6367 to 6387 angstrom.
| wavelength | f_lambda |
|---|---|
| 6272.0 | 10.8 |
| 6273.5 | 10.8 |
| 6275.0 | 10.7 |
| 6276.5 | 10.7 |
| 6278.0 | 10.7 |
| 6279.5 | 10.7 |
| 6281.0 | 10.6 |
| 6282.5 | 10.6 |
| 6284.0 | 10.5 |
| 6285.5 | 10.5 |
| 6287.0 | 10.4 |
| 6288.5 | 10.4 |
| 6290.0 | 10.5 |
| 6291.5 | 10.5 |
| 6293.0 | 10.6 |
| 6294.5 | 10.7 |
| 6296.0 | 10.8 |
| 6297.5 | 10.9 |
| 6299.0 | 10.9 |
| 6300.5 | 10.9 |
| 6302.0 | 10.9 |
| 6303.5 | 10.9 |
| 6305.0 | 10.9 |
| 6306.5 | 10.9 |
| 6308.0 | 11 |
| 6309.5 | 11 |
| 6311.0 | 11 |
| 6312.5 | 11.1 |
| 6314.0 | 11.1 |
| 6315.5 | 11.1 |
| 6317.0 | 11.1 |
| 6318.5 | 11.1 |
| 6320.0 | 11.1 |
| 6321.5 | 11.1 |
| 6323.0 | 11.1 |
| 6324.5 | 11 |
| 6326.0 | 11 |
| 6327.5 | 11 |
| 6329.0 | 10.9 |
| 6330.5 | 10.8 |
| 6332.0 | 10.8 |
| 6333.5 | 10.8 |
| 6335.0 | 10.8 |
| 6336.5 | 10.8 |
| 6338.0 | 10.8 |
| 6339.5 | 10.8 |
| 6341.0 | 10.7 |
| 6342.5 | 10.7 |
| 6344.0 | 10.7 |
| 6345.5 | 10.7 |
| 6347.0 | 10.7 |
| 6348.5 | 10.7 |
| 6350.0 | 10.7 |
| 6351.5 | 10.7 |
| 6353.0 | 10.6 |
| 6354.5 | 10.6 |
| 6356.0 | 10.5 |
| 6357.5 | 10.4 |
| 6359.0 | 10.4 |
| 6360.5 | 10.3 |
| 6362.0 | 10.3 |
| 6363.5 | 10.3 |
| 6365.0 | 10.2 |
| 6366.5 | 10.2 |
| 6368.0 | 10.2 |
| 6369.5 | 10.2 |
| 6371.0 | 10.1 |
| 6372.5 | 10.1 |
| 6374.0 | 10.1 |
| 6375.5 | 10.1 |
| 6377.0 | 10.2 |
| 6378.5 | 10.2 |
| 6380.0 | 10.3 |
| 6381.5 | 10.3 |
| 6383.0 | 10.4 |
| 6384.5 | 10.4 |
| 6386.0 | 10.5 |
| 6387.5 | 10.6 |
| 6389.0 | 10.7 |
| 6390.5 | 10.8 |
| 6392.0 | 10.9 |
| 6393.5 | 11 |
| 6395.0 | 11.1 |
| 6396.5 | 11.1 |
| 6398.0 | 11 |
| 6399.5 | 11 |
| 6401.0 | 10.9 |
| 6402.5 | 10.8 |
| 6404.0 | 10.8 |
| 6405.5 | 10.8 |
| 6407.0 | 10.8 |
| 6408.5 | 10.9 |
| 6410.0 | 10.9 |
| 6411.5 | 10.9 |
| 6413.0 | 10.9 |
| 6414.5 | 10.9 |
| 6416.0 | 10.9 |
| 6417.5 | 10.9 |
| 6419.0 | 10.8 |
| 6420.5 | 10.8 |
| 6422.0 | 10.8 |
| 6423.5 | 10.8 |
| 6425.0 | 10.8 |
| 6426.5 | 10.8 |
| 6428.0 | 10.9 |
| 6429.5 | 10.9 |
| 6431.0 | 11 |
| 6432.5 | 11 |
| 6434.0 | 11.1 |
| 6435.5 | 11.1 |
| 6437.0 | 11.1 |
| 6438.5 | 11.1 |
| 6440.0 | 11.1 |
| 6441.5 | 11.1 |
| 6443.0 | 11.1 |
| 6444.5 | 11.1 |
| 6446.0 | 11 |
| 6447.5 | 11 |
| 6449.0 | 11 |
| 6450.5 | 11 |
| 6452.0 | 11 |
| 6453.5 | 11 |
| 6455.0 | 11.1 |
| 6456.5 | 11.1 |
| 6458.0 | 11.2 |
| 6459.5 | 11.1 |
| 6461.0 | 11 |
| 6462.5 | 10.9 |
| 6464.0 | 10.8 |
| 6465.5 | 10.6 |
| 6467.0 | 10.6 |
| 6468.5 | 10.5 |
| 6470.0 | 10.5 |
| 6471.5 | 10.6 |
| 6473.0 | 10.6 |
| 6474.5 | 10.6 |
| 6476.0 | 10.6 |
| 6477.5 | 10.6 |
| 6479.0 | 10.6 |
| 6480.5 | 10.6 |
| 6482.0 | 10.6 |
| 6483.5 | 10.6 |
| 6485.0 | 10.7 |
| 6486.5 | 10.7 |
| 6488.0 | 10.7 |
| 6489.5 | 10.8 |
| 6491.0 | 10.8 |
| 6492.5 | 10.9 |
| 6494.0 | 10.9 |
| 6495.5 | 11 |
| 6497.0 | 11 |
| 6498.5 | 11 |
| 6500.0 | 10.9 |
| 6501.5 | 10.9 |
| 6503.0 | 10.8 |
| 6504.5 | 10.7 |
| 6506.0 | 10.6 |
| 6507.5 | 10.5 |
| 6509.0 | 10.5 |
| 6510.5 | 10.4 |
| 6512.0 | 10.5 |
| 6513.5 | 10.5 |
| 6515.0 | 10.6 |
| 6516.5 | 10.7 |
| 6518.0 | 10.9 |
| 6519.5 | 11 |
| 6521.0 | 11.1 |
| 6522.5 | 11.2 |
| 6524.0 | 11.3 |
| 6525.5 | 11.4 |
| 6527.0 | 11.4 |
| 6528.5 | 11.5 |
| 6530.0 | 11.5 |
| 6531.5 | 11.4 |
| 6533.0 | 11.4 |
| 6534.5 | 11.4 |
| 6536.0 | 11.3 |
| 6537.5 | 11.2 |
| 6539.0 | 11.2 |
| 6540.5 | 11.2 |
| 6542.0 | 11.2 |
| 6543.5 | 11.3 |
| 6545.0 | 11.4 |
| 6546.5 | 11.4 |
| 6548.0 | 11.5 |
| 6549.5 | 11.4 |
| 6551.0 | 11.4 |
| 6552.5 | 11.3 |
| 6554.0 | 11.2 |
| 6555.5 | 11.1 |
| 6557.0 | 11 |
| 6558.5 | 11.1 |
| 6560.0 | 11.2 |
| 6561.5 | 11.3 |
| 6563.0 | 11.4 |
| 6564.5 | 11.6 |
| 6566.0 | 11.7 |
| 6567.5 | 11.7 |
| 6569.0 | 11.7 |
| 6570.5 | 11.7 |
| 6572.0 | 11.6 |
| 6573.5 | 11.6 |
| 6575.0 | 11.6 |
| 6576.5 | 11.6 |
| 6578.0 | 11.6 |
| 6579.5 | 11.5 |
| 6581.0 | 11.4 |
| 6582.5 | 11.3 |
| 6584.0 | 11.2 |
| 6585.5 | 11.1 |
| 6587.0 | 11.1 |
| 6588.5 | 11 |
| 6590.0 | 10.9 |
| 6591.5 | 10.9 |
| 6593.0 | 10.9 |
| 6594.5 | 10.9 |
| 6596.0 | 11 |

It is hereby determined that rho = 6386.0 angstrom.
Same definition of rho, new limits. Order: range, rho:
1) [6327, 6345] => 6327.5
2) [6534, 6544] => 6534.5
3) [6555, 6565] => 6564.5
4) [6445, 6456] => 6455.0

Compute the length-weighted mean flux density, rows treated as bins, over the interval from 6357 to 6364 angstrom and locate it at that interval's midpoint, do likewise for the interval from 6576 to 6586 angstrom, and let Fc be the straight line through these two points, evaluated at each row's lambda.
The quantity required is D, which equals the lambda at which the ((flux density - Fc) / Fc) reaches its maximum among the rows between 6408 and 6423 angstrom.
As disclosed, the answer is 6408.5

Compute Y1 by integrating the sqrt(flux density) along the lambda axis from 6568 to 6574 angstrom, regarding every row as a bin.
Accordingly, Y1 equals 20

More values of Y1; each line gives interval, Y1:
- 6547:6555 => 27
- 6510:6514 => 13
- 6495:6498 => 10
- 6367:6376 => 29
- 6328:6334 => 20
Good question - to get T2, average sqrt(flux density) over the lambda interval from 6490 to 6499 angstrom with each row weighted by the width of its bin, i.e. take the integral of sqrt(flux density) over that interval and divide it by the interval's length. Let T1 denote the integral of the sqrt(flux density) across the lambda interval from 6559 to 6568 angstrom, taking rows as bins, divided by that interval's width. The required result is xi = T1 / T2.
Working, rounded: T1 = 3.39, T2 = 3.31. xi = 1.02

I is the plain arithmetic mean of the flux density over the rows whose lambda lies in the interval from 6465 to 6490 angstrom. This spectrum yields 10.6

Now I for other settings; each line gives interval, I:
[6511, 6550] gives 11.2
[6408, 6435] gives 10.9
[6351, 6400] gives 10.5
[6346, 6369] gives 10.5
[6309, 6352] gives 10.9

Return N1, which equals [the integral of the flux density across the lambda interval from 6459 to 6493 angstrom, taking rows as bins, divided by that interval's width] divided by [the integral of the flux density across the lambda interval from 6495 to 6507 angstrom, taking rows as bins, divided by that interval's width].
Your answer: 0.99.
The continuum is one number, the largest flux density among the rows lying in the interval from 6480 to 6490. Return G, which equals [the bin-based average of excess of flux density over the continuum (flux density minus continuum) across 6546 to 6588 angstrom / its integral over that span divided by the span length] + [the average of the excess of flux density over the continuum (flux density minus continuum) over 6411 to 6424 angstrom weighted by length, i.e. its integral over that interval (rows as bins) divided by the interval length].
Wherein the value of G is 0.7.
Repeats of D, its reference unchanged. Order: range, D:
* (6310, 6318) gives 6312.5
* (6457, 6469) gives 6458.0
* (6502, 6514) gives 6503.0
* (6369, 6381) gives 6380.0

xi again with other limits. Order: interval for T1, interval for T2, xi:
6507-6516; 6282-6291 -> 1.00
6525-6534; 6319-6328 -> 1.02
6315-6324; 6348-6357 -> 1.02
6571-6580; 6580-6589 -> 1.02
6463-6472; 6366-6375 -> 1.02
